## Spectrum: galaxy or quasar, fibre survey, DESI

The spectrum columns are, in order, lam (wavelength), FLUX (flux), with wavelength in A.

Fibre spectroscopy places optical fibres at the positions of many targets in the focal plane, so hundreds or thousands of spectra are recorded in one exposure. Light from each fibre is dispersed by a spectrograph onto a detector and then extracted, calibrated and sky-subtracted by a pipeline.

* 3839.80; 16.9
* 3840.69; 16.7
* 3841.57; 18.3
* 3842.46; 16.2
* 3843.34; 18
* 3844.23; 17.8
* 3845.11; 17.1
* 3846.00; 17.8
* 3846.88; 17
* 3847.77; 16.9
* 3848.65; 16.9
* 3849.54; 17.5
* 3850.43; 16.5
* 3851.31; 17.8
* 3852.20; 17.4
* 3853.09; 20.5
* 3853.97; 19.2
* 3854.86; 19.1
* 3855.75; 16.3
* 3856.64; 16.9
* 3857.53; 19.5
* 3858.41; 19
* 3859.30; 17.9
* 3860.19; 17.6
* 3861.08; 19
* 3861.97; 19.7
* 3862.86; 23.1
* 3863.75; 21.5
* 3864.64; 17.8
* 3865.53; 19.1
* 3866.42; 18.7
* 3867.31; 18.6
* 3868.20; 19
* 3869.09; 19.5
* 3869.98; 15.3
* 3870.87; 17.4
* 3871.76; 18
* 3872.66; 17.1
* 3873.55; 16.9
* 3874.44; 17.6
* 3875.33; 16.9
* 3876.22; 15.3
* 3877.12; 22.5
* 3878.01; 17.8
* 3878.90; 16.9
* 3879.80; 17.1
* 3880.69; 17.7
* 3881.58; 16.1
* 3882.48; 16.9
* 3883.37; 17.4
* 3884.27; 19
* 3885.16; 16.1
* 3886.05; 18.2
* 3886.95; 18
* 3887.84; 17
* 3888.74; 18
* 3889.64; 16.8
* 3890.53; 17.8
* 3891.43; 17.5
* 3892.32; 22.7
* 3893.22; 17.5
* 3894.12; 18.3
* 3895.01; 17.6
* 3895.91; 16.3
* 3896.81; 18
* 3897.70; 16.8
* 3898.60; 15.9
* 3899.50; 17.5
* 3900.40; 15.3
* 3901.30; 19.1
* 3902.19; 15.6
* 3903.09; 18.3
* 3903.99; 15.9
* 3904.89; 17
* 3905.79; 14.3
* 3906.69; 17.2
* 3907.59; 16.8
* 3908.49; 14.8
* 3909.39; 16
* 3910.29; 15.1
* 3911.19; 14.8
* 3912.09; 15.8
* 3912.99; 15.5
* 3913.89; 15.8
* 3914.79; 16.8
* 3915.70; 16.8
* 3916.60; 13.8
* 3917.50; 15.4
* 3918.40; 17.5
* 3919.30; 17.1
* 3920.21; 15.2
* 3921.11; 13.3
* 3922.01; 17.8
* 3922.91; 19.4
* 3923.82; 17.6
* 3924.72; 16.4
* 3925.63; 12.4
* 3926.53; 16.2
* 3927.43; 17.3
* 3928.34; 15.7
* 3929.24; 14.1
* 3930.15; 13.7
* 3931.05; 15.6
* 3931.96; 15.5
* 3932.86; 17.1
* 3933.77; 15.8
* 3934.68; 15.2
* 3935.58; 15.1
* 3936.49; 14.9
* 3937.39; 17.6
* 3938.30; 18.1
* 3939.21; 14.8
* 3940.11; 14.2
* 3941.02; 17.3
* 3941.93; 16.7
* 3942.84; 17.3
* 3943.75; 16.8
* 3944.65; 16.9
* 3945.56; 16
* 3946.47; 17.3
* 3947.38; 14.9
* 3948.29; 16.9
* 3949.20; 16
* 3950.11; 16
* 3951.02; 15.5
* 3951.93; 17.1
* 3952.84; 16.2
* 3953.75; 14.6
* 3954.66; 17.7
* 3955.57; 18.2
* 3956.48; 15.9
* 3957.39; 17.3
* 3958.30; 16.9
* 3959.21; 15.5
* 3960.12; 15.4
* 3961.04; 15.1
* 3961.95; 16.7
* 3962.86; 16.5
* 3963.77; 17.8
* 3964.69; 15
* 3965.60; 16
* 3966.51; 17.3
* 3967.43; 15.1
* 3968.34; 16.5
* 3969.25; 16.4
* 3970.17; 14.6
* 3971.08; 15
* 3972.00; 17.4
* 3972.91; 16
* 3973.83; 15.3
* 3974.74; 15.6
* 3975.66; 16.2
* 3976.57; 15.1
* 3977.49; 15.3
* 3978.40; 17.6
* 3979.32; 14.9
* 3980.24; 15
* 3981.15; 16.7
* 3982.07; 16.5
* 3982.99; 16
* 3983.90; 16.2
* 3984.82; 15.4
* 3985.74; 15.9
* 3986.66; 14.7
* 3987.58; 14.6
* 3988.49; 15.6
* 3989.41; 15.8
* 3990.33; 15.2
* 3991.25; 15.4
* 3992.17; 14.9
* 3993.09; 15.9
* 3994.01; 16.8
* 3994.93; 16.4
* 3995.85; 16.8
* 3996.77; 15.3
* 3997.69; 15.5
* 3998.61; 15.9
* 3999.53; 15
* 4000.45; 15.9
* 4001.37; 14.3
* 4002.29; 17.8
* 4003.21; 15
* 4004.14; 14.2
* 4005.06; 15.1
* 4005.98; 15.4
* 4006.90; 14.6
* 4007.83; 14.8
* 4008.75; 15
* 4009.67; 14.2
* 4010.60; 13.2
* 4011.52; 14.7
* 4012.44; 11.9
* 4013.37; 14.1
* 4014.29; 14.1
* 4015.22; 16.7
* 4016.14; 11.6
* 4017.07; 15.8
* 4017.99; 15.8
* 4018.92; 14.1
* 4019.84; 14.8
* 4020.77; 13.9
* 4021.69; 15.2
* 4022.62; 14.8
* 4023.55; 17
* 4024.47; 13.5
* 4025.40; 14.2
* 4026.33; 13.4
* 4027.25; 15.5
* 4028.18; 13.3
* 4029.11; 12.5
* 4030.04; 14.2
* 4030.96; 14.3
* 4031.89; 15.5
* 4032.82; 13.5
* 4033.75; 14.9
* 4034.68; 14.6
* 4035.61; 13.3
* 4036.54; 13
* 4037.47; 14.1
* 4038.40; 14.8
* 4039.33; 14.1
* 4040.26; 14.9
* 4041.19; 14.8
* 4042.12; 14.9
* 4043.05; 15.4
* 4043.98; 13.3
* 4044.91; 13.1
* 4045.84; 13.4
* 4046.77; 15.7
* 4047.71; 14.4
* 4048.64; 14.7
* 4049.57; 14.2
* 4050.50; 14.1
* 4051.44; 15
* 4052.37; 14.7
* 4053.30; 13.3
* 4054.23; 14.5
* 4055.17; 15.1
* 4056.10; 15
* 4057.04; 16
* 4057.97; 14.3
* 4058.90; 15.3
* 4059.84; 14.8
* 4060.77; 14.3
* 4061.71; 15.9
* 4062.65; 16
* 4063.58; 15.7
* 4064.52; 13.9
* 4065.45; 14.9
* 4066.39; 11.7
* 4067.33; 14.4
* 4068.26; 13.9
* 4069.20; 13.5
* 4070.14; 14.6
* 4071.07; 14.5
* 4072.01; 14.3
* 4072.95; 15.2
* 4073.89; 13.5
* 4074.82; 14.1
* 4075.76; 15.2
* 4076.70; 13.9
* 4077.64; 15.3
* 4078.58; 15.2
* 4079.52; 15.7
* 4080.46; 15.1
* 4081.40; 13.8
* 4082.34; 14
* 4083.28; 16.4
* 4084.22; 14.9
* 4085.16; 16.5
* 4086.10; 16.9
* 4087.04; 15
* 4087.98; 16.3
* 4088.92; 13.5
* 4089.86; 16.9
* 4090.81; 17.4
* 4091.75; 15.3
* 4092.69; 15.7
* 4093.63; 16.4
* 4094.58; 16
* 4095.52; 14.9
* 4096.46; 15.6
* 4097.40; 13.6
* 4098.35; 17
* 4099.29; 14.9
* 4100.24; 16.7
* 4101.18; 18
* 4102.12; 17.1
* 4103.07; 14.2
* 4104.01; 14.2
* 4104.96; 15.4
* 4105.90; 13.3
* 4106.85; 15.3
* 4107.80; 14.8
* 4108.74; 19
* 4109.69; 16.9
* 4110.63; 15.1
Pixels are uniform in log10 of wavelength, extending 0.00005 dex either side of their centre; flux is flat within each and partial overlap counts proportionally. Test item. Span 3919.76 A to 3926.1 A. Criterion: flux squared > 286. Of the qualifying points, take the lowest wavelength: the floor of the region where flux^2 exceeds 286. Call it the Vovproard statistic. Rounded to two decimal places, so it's 3922.01 A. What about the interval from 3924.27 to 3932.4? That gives 3927.43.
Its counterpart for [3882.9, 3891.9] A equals 3883.37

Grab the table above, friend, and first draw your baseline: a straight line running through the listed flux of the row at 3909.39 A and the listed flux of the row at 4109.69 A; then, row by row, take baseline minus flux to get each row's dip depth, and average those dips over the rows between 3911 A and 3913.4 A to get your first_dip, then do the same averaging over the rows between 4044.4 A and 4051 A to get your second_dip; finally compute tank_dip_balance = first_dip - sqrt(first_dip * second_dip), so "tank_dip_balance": -0.60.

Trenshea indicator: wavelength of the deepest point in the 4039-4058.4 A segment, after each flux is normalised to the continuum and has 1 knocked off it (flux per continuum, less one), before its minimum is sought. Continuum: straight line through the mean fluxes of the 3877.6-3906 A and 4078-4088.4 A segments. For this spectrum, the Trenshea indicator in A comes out 4044.91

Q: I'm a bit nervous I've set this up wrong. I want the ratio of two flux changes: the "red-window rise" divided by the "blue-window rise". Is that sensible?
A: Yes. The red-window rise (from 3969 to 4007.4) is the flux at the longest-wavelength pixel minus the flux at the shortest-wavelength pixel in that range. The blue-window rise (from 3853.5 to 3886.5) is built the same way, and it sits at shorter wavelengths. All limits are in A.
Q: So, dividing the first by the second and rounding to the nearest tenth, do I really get 1.8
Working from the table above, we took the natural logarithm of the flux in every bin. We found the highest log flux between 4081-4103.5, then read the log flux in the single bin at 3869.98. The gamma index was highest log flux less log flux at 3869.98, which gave 0.16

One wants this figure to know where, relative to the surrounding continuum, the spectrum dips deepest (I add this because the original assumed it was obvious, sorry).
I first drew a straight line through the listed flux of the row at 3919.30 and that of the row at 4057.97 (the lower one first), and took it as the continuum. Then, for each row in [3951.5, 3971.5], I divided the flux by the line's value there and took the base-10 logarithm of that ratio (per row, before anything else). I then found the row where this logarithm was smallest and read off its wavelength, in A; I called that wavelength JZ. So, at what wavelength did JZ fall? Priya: 3953.75 A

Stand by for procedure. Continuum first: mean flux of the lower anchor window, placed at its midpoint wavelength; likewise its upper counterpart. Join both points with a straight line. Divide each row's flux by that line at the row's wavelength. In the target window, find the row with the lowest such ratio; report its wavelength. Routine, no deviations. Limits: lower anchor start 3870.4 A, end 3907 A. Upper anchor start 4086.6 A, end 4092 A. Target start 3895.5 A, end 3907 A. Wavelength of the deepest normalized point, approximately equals 3905.79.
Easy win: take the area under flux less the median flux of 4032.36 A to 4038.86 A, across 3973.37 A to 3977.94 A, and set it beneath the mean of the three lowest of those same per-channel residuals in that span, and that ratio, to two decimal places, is 0.18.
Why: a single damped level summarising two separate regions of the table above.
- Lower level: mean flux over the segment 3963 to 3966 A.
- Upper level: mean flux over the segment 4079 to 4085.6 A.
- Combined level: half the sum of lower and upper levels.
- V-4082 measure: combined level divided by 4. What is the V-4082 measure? 3.93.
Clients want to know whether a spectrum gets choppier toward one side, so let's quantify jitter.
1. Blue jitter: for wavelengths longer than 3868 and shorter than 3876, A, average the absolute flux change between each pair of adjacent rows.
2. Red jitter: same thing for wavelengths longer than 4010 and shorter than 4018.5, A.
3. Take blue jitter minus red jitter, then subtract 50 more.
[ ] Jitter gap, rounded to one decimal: -51.1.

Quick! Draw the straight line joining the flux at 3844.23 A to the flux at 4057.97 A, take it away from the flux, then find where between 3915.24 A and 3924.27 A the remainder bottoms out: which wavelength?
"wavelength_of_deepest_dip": 3921.11 A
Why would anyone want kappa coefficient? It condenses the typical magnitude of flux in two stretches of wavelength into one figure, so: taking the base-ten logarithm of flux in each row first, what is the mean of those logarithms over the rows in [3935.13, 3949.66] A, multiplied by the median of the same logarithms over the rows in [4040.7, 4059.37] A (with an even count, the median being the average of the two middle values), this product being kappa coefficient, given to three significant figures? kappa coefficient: 1.41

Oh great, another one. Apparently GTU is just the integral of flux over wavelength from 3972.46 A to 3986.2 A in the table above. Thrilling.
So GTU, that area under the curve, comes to 218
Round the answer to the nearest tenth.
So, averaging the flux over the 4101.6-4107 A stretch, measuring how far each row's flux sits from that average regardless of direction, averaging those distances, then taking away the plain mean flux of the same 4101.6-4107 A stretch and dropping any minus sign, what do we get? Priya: 13.9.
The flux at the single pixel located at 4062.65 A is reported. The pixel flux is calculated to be 16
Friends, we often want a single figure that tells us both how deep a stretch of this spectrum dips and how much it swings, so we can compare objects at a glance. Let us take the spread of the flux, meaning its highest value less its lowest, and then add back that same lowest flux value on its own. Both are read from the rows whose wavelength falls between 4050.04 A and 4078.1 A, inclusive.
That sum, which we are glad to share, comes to 16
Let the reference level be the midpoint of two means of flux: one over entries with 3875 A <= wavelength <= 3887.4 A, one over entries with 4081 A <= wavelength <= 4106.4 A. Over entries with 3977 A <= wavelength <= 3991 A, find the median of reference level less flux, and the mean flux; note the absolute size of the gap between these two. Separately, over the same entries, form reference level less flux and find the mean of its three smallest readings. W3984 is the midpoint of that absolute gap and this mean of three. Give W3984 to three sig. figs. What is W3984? 7.18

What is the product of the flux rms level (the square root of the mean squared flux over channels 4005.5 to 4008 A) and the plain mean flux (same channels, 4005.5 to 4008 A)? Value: 223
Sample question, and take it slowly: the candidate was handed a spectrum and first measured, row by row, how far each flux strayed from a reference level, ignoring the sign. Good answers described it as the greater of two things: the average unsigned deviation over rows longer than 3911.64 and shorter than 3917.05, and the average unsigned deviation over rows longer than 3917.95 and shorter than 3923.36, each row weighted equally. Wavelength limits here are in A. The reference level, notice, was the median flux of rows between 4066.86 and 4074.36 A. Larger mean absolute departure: 2.7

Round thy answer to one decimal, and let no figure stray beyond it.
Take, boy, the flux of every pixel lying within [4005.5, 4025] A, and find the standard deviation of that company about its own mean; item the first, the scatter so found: 1.3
